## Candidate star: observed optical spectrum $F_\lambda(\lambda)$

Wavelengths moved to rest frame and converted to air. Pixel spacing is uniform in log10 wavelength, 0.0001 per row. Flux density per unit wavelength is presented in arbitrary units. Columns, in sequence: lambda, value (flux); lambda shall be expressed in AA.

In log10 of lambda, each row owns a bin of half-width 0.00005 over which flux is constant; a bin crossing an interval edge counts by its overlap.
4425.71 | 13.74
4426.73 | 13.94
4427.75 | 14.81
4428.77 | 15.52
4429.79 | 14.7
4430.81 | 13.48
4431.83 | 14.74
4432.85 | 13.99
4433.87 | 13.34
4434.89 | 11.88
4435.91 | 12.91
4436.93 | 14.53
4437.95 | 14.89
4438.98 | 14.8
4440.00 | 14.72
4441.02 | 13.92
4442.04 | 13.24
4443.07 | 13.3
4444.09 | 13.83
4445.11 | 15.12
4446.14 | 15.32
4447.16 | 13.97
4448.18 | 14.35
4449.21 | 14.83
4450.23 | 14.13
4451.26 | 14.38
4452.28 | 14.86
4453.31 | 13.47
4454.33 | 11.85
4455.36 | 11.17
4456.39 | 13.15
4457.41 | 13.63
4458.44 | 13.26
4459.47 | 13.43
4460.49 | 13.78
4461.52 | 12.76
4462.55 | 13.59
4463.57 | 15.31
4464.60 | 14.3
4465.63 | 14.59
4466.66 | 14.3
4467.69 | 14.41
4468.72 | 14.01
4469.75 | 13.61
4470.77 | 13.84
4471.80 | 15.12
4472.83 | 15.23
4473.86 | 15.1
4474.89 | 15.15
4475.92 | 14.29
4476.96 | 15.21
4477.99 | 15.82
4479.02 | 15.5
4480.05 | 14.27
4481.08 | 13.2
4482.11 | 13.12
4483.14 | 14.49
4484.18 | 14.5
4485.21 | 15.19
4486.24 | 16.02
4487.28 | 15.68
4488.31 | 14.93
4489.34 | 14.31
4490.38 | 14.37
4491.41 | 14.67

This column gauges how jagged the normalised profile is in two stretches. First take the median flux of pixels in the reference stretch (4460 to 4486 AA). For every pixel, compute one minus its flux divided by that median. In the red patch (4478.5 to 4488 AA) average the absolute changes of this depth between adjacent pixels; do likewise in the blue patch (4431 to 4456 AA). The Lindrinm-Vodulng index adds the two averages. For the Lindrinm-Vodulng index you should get 0.100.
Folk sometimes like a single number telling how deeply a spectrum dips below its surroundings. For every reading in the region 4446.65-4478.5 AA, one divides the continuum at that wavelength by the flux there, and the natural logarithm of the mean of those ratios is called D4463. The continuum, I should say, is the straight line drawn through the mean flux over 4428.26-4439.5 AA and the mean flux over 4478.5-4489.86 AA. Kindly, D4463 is 0.027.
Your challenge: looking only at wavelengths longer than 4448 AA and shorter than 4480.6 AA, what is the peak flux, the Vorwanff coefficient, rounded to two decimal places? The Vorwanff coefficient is 15.82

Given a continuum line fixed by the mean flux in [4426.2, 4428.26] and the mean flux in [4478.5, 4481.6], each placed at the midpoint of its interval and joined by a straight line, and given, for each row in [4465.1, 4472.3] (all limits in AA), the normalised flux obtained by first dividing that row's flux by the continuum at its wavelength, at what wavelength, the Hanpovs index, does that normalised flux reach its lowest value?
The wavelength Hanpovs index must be 4469.75 AA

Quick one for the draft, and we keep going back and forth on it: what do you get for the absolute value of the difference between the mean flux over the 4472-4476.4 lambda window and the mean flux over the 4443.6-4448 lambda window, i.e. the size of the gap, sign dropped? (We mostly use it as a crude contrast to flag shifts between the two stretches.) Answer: 0.4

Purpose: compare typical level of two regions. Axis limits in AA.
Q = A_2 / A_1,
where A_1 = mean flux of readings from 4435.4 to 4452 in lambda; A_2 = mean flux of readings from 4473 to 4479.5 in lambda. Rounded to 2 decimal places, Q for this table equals 1.06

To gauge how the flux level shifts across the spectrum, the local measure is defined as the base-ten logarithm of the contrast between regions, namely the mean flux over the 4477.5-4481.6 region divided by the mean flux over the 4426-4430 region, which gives 0.00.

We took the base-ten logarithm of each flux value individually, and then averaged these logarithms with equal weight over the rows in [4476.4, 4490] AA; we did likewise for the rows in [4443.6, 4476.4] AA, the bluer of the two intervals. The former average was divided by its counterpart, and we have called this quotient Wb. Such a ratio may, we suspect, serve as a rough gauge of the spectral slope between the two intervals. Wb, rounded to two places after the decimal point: 1.02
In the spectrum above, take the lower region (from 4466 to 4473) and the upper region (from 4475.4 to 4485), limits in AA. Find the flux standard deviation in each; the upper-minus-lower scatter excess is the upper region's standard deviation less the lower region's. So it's 0.31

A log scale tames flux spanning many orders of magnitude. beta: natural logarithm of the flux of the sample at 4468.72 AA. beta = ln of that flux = 2.64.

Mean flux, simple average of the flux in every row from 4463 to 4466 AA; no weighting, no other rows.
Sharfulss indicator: 14.7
